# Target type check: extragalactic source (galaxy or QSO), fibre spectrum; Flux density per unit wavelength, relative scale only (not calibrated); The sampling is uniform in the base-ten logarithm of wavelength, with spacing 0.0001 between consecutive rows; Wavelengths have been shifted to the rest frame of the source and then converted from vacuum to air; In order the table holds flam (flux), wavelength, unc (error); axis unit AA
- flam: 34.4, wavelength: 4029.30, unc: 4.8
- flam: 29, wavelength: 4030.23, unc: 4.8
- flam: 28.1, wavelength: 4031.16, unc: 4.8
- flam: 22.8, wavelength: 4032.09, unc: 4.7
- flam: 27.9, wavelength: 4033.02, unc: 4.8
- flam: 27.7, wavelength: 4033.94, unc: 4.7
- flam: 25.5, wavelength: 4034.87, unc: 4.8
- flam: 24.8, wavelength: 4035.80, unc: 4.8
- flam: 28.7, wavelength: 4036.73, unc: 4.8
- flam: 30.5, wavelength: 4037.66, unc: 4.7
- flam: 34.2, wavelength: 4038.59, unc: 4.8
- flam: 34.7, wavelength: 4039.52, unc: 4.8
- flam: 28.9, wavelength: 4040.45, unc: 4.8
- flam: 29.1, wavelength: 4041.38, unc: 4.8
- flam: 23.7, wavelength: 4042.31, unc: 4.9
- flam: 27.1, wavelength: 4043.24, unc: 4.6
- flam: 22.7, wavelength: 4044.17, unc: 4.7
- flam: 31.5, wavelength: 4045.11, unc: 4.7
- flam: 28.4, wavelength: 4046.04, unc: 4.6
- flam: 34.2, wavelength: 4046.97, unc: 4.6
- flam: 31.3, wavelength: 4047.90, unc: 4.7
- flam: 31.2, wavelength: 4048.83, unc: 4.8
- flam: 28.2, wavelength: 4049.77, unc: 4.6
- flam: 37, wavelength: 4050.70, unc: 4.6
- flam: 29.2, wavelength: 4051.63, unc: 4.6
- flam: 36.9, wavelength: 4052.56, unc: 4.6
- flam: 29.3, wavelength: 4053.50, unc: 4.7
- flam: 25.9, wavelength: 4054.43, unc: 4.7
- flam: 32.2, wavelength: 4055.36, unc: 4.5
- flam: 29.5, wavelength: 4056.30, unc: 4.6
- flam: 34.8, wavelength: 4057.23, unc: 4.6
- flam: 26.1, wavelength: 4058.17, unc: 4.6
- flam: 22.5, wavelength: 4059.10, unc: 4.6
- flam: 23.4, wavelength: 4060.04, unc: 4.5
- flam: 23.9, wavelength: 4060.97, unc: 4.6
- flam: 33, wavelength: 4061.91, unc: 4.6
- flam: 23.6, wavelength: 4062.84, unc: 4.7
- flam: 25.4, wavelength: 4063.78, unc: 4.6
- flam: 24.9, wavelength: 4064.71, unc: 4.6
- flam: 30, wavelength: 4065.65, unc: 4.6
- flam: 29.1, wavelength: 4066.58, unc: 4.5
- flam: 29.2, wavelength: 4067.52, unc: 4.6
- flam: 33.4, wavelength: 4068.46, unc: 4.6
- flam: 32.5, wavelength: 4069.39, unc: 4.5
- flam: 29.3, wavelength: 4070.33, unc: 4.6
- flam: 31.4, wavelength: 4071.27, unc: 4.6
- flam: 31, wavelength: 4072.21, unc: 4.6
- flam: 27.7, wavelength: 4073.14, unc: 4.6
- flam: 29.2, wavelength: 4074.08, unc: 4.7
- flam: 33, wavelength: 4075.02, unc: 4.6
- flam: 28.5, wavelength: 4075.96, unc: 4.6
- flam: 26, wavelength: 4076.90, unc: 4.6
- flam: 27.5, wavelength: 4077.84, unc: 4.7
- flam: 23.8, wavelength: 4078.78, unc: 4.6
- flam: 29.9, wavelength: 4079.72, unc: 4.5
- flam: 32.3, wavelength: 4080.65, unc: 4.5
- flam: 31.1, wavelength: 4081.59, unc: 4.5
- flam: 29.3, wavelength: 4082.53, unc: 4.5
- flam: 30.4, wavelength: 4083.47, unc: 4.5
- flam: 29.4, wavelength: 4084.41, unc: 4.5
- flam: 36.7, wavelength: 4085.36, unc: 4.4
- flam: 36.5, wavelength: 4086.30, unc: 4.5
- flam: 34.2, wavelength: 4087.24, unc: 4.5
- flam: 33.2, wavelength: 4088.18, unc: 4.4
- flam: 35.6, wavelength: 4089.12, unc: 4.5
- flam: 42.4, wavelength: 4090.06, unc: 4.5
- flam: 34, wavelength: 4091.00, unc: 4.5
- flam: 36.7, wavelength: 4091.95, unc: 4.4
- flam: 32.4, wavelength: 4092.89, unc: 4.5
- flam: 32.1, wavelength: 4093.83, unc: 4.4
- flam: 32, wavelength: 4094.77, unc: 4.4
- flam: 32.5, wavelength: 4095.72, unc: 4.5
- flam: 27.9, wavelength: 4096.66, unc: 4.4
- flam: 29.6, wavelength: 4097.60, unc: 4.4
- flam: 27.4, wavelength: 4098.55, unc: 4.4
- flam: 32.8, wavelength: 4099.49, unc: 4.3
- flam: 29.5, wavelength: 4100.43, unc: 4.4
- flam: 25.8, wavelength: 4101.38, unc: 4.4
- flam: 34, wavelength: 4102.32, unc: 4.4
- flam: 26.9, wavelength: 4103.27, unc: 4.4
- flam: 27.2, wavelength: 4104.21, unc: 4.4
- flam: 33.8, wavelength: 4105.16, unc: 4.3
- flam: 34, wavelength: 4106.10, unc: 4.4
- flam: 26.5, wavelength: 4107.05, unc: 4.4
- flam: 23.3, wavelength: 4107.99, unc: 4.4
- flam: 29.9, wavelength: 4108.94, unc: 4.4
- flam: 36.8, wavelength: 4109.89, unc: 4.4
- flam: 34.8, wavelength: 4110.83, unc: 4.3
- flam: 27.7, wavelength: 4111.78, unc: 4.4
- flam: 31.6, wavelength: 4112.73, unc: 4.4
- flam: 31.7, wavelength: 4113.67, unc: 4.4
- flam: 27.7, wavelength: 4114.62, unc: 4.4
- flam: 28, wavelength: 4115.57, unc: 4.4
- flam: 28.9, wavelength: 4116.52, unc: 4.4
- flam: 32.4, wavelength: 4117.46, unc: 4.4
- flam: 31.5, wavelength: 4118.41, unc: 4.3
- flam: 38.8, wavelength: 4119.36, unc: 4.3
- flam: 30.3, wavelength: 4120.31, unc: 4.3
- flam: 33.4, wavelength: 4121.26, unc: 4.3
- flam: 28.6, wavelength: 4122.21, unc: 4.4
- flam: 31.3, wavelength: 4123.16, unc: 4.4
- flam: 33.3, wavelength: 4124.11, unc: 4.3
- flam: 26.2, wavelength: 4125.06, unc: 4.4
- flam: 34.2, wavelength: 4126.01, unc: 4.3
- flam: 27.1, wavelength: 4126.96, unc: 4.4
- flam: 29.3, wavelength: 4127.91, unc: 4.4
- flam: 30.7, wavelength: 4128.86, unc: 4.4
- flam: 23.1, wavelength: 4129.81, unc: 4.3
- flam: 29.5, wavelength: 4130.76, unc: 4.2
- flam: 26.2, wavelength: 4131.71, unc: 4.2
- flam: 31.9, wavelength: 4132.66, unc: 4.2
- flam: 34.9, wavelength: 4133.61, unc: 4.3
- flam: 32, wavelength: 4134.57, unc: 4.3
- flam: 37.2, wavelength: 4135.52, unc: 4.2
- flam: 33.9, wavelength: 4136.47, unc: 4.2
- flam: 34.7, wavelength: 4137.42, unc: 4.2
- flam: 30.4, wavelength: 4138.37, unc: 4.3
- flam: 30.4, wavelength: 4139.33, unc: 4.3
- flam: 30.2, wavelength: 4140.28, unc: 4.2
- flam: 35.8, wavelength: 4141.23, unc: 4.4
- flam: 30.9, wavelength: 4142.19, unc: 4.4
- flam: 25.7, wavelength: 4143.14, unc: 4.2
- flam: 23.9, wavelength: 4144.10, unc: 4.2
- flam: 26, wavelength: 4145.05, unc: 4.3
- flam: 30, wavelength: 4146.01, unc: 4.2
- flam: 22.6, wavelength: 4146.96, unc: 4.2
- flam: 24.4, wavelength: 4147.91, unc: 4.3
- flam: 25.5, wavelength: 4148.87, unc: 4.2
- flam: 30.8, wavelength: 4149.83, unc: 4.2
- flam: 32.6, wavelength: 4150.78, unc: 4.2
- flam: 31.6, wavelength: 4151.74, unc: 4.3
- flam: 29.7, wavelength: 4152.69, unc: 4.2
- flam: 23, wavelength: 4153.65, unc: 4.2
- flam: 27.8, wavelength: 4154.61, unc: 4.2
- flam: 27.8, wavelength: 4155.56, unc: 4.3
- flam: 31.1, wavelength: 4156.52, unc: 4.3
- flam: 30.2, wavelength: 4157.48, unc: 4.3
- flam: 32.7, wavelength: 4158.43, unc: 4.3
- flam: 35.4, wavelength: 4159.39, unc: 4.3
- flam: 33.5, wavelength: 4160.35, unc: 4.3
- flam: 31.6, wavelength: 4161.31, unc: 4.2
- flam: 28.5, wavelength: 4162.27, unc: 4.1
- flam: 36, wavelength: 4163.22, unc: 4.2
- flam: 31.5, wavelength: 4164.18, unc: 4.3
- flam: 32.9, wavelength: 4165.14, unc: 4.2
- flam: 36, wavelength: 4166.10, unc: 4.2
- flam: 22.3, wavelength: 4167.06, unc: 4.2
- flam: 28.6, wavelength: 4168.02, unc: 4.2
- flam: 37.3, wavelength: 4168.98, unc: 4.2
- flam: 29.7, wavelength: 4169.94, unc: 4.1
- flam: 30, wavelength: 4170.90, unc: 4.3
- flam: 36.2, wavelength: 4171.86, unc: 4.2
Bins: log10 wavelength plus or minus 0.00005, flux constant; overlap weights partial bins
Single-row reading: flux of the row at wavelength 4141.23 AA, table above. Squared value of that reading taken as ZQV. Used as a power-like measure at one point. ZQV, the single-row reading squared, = 1282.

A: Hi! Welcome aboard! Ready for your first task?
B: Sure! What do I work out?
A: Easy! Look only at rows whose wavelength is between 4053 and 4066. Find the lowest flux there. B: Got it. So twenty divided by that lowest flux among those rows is 0.889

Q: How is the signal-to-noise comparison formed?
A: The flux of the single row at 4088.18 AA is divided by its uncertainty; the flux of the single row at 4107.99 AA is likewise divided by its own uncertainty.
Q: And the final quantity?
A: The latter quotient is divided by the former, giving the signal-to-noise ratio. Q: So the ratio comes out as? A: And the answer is 0.70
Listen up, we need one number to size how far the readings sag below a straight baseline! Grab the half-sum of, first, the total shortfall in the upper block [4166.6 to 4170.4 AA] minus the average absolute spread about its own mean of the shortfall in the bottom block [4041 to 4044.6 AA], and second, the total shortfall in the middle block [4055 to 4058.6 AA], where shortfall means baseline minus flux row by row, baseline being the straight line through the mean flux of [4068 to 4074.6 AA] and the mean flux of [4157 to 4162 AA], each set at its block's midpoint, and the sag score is 5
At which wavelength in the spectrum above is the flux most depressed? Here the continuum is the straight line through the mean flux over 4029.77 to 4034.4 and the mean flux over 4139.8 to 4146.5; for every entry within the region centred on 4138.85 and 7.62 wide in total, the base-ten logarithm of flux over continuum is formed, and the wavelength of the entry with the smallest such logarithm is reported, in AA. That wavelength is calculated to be 4140.28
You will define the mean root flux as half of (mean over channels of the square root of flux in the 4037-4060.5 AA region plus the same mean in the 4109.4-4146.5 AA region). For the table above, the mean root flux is 5.49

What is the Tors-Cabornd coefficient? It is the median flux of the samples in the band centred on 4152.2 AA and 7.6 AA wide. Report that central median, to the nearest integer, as 29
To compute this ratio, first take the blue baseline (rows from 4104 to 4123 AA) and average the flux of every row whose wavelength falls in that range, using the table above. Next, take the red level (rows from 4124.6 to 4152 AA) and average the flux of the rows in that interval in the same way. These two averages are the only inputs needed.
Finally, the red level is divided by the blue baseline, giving 0.96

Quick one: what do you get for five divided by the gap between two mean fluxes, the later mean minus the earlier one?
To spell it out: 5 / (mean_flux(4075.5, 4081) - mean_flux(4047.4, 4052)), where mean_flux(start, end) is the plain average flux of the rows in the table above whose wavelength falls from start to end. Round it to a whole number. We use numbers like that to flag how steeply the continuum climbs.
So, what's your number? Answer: -1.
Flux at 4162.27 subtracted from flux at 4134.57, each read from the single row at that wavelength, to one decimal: 3.5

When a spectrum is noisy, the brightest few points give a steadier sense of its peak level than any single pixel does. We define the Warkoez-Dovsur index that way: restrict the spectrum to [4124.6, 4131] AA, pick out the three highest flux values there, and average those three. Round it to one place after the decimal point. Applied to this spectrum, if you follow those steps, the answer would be 31.5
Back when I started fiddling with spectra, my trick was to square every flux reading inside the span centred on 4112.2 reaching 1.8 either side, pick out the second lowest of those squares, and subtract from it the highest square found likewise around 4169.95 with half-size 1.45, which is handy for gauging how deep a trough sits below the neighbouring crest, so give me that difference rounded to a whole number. -393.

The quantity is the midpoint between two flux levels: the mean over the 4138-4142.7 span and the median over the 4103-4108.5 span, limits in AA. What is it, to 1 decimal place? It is 29.3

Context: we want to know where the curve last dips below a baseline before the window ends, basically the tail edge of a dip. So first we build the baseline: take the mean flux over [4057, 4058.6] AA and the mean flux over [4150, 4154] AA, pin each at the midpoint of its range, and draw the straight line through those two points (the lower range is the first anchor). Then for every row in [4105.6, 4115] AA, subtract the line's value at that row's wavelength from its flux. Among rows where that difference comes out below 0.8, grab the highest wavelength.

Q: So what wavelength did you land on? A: 4114.62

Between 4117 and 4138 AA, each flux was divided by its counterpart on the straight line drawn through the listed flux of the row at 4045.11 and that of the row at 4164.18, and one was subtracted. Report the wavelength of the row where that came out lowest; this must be 4129.81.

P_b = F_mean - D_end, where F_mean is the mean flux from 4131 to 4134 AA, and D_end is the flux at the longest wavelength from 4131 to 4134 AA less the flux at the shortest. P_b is 22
